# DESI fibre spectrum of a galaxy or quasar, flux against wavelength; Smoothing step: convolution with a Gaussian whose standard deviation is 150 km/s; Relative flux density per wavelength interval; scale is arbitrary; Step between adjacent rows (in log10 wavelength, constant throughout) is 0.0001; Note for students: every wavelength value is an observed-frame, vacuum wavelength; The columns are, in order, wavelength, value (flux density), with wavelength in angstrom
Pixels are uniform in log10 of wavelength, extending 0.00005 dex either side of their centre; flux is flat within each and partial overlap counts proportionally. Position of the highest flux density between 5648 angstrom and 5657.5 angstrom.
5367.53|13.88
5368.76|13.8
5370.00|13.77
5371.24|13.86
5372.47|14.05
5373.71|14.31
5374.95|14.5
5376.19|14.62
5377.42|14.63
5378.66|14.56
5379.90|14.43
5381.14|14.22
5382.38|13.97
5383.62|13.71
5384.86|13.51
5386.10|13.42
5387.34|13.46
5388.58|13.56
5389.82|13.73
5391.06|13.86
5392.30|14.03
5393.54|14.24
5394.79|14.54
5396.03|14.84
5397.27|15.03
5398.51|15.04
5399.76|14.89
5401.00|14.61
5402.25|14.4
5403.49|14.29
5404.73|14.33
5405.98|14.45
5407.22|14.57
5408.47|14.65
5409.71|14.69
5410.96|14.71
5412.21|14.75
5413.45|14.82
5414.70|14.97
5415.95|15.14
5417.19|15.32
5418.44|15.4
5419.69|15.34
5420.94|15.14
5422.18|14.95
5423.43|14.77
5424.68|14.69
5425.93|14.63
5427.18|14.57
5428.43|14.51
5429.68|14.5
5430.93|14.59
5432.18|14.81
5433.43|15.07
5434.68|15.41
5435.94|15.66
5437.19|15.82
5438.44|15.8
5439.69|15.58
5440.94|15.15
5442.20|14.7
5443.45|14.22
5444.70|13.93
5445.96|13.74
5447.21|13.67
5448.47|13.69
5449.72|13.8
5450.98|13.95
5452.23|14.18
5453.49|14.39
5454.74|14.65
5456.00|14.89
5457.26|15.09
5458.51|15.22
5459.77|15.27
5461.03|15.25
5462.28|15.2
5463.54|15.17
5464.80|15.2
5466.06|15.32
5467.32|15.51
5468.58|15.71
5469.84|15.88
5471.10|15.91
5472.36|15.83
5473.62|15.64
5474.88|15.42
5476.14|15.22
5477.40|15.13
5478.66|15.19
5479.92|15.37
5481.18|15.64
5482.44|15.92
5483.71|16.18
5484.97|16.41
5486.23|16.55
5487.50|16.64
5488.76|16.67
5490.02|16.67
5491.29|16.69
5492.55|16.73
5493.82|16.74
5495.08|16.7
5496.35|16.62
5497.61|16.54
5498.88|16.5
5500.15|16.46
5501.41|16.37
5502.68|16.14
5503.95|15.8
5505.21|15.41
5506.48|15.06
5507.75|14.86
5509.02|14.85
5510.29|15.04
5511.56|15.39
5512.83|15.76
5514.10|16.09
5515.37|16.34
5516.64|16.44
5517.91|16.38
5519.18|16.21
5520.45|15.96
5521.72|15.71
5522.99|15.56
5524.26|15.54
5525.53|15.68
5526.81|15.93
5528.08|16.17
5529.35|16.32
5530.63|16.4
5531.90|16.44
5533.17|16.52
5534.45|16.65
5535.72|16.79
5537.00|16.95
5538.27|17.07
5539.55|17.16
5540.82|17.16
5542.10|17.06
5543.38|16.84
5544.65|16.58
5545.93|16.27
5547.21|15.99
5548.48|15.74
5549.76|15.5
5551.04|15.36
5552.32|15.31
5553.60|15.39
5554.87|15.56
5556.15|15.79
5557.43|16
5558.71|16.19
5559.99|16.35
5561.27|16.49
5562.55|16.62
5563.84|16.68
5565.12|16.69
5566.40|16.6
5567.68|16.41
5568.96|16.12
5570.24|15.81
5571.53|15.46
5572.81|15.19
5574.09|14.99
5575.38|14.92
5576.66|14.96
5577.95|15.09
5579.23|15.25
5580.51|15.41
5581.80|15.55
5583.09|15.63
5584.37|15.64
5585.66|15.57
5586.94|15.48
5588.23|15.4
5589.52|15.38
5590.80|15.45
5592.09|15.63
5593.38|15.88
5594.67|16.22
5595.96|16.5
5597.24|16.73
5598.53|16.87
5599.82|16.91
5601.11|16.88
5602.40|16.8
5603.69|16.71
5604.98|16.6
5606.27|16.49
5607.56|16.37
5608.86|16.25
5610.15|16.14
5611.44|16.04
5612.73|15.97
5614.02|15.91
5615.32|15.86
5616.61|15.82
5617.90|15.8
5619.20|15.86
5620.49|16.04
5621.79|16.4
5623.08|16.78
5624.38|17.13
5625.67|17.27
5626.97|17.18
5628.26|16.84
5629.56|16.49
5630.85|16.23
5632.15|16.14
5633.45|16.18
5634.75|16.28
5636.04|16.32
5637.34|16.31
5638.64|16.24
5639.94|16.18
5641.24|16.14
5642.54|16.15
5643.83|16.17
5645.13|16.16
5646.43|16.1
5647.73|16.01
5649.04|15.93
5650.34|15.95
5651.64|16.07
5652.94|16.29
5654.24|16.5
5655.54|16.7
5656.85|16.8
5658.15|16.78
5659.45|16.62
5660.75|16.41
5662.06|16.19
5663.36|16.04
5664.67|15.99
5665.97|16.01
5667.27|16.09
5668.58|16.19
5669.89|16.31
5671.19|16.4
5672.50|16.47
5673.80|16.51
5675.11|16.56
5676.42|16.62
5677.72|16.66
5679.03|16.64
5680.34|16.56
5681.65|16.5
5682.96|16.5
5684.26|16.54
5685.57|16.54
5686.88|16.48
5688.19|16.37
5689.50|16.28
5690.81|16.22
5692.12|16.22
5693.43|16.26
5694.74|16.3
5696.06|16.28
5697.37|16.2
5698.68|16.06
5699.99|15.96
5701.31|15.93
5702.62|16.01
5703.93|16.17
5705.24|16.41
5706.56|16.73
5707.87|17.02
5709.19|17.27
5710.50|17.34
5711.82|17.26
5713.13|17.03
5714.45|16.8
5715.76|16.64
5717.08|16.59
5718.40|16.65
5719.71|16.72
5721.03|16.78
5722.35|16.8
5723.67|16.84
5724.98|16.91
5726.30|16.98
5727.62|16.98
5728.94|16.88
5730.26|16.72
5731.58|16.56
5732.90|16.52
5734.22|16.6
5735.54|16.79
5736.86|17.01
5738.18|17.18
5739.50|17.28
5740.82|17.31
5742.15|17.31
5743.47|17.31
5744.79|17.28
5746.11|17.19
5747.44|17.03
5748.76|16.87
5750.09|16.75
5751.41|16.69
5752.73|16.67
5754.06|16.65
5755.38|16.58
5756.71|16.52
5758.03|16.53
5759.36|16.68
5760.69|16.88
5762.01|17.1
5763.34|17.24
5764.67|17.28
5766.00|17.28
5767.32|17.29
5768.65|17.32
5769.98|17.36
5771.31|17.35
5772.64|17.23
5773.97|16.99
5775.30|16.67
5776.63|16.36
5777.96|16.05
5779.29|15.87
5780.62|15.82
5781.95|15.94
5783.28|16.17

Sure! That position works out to 5656.85 angstrom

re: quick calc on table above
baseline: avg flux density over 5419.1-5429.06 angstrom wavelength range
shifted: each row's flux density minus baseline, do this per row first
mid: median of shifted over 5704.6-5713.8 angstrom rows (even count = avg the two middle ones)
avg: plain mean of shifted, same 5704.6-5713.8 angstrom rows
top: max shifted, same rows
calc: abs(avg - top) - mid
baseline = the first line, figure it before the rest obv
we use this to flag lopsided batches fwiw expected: -1.9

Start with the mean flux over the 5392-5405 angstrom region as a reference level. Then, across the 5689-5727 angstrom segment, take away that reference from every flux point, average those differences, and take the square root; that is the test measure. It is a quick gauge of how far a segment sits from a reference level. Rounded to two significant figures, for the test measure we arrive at 1.4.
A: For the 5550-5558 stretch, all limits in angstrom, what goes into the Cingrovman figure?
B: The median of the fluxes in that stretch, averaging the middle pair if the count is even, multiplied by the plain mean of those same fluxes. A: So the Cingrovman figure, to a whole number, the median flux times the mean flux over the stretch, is 241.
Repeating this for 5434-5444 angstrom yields 237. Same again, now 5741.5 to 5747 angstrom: 299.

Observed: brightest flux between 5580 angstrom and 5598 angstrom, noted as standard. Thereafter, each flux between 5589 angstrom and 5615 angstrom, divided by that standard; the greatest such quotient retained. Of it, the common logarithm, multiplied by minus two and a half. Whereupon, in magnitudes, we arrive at -0.01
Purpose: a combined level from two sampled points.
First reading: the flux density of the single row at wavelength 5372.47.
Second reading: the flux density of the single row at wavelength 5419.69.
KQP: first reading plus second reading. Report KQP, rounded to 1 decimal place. 29.4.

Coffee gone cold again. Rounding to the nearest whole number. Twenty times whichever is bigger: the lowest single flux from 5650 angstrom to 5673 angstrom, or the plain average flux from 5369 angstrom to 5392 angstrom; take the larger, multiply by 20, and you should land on 319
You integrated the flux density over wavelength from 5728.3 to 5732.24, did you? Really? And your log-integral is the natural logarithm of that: 4.19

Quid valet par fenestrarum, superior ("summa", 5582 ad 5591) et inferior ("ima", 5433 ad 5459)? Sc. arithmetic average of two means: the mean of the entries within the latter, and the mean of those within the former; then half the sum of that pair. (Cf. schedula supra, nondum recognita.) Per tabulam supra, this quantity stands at 15.1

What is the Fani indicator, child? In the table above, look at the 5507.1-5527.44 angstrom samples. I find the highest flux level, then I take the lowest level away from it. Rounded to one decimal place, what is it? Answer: 1.6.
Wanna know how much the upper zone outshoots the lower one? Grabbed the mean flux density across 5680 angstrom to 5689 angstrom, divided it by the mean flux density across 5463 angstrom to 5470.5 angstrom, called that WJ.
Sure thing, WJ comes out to 1.07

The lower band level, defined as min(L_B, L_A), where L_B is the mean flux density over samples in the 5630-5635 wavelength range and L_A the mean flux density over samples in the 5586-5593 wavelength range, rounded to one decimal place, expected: 15.5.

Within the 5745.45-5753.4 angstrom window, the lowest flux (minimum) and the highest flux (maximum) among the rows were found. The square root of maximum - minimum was 0.72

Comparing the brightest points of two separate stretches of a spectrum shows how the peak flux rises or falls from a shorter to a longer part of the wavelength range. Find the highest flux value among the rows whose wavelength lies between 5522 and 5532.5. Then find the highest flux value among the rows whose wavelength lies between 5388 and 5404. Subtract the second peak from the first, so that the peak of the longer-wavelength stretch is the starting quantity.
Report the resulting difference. 1.4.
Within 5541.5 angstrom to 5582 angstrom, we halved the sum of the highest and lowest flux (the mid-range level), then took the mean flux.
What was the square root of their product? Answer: 15.9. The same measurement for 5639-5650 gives 16.1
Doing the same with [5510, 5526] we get 15.8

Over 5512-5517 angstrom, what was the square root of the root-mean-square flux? 4.02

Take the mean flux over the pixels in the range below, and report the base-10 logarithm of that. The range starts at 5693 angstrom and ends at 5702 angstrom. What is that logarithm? 1.21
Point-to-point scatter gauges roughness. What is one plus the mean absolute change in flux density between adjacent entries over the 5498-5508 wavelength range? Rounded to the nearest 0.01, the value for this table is 1.23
